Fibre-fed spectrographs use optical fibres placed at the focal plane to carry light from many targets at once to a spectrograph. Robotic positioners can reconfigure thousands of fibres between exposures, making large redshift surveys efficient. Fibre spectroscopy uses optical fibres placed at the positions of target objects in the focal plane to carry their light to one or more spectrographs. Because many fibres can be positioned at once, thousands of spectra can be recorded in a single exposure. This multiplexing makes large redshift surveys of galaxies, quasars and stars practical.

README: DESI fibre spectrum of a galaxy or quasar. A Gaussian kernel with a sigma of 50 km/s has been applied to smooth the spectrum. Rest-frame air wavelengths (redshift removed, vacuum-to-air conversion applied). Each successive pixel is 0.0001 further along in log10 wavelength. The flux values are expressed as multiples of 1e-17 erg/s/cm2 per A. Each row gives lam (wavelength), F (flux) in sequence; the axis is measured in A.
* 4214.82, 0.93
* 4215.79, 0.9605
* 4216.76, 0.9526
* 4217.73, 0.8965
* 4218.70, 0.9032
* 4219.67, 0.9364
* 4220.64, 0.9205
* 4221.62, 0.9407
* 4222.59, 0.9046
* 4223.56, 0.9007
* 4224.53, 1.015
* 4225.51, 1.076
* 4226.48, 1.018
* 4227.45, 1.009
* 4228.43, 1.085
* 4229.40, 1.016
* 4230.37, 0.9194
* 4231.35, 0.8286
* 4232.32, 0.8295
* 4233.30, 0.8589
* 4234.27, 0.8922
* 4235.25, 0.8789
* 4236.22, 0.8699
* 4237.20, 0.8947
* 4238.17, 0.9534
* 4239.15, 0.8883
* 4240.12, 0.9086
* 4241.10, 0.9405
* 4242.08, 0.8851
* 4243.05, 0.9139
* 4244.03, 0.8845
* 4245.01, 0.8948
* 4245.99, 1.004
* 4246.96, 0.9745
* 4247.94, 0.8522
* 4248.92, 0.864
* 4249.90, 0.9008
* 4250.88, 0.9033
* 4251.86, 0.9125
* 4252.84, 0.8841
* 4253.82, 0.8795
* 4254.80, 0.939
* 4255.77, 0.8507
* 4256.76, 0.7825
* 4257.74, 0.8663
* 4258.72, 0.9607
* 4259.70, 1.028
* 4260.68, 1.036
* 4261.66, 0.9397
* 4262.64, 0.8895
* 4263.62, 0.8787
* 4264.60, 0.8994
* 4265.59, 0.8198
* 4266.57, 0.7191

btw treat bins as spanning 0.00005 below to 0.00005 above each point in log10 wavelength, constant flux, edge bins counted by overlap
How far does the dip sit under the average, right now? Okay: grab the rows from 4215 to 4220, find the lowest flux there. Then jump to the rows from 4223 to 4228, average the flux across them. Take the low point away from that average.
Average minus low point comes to 0.11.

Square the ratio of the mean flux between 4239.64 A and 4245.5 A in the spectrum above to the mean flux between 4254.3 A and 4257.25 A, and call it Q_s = 1.11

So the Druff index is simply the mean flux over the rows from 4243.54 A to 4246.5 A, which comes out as 0.93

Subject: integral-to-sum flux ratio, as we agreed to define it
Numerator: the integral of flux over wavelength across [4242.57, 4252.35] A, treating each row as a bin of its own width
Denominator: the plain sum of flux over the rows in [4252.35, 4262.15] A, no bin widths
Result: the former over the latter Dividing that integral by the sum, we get 0.97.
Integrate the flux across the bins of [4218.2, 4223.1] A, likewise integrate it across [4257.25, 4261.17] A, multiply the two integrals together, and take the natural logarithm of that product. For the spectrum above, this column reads 2.8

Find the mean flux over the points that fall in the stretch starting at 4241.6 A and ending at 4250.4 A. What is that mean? 0.908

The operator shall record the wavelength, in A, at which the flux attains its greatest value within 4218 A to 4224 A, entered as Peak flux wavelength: 4221.62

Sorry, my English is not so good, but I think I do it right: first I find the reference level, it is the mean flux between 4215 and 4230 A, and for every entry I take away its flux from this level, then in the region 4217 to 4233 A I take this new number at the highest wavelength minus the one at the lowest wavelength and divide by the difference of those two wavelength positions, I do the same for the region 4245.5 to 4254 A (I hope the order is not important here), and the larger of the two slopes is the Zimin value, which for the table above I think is 0.016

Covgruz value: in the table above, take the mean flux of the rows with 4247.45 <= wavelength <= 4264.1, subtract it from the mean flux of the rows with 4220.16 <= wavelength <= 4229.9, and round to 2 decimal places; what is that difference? 0.08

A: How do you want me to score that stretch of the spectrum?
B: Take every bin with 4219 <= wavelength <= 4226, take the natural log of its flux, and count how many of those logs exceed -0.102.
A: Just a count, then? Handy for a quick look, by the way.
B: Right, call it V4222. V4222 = 6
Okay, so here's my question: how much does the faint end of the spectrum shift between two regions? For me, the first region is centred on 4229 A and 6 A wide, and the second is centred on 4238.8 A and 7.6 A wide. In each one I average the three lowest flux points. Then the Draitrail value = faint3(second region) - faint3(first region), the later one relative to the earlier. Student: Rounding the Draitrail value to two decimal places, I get -0.04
